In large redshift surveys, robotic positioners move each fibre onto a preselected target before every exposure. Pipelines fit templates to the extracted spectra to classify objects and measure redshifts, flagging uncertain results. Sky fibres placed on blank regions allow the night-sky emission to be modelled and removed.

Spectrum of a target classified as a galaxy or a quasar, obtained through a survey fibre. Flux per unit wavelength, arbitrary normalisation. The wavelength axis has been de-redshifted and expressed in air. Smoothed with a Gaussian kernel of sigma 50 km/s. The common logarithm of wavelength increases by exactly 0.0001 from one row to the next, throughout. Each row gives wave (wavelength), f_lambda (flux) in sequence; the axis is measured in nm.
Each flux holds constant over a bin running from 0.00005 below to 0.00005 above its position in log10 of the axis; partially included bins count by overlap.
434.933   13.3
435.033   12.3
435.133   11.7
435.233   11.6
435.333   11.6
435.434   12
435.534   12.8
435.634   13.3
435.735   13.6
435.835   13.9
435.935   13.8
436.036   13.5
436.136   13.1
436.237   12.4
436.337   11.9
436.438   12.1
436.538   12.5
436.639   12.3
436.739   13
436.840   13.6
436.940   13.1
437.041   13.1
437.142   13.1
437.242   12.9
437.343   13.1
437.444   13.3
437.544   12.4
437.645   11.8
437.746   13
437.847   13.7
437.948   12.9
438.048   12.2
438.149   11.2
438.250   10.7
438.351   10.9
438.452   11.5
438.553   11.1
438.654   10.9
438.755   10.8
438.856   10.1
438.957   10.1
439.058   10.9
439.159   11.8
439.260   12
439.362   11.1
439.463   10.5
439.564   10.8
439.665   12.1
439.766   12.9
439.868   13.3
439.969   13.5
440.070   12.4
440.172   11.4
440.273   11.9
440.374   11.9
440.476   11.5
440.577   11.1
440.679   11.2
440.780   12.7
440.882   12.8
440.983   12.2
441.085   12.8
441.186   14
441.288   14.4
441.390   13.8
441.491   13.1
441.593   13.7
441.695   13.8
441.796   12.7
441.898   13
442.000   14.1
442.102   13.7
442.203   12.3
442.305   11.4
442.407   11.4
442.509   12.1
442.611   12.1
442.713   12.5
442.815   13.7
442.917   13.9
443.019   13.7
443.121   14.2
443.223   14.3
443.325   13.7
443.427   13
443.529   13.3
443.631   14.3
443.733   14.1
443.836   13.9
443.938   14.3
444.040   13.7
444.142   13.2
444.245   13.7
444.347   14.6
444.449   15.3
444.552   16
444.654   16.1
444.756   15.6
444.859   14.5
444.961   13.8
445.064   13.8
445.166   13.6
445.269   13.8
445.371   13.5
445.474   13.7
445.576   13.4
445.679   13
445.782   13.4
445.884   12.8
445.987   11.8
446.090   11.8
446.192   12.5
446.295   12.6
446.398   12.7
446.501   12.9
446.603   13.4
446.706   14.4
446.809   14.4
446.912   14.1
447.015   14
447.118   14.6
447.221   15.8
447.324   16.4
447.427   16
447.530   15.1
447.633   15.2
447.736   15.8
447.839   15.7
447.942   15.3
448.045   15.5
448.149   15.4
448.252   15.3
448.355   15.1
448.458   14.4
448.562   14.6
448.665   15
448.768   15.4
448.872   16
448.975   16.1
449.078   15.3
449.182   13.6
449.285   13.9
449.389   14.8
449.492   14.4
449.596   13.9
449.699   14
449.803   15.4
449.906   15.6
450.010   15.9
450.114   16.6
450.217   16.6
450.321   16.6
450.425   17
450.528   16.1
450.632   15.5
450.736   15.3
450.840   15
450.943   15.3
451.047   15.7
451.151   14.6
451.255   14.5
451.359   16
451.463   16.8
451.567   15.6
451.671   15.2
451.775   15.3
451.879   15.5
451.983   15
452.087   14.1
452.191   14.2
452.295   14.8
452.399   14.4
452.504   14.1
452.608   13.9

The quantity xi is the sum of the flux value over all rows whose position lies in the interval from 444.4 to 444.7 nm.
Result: 47.4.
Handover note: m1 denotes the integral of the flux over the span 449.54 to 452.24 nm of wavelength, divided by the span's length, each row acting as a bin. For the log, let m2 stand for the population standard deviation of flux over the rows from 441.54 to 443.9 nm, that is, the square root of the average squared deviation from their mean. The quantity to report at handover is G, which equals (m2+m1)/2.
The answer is 8.16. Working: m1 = 15.4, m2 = 0.9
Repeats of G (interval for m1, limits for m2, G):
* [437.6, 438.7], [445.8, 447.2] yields 6.38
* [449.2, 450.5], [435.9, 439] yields 8.22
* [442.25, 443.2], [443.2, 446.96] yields 6.89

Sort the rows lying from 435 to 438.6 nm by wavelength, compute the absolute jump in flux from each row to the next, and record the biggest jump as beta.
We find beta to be 1.2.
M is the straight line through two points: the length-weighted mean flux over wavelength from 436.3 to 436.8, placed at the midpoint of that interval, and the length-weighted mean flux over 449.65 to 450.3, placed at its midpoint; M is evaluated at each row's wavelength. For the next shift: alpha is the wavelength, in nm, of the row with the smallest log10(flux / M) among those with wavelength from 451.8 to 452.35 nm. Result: 452.087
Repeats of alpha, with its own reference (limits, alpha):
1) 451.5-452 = 451.983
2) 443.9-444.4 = 444.142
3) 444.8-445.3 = 445.166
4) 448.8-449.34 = 449.182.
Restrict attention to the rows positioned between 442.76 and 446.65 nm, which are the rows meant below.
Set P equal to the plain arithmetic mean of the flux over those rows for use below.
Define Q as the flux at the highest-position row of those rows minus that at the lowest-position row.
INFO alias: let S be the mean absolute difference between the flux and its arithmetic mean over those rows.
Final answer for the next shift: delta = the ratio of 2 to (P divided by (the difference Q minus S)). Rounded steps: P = 13.7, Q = -0.3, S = 0.68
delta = -0.14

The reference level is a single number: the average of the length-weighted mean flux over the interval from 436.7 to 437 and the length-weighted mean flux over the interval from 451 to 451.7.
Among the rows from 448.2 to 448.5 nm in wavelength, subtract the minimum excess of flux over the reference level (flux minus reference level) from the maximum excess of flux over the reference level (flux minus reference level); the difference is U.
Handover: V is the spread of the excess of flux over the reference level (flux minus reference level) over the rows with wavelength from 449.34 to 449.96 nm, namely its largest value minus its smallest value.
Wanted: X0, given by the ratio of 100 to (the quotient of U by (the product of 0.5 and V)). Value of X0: 94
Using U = 0.90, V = 1.7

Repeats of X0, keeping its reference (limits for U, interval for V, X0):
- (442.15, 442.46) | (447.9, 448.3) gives 11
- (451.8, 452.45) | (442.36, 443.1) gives 89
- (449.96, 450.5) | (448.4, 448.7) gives 27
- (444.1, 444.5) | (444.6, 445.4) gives 62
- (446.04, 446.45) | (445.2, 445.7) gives 44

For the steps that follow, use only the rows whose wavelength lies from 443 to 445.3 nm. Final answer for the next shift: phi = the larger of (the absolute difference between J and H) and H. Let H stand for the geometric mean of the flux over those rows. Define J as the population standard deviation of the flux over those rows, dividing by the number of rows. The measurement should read 14.2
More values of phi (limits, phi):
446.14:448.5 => 14.6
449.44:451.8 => 15.5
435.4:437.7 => 12.9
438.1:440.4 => 11.4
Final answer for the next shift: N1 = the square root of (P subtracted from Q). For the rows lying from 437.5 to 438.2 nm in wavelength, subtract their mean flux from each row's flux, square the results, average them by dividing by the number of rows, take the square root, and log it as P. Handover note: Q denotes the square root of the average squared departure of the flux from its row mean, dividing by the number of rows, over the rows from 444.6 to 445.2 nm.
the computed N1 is 0.44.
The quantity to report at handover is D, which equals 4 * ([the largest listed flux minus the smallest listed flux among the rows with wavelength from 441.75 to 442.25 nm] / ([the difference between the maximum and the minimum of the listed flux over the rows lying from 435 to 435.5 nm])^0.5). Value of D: 9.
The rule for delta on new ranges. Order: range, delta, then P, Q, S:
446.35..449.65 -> 0.06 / 14.8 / 1.2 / 0.77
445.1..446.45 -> -0.22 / 13.0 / -0.9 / 0.56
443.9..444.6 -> 0.13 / 14.4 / 1.7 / 0.77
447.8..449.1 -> -0.10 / 15.3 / -0.4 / 0.34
